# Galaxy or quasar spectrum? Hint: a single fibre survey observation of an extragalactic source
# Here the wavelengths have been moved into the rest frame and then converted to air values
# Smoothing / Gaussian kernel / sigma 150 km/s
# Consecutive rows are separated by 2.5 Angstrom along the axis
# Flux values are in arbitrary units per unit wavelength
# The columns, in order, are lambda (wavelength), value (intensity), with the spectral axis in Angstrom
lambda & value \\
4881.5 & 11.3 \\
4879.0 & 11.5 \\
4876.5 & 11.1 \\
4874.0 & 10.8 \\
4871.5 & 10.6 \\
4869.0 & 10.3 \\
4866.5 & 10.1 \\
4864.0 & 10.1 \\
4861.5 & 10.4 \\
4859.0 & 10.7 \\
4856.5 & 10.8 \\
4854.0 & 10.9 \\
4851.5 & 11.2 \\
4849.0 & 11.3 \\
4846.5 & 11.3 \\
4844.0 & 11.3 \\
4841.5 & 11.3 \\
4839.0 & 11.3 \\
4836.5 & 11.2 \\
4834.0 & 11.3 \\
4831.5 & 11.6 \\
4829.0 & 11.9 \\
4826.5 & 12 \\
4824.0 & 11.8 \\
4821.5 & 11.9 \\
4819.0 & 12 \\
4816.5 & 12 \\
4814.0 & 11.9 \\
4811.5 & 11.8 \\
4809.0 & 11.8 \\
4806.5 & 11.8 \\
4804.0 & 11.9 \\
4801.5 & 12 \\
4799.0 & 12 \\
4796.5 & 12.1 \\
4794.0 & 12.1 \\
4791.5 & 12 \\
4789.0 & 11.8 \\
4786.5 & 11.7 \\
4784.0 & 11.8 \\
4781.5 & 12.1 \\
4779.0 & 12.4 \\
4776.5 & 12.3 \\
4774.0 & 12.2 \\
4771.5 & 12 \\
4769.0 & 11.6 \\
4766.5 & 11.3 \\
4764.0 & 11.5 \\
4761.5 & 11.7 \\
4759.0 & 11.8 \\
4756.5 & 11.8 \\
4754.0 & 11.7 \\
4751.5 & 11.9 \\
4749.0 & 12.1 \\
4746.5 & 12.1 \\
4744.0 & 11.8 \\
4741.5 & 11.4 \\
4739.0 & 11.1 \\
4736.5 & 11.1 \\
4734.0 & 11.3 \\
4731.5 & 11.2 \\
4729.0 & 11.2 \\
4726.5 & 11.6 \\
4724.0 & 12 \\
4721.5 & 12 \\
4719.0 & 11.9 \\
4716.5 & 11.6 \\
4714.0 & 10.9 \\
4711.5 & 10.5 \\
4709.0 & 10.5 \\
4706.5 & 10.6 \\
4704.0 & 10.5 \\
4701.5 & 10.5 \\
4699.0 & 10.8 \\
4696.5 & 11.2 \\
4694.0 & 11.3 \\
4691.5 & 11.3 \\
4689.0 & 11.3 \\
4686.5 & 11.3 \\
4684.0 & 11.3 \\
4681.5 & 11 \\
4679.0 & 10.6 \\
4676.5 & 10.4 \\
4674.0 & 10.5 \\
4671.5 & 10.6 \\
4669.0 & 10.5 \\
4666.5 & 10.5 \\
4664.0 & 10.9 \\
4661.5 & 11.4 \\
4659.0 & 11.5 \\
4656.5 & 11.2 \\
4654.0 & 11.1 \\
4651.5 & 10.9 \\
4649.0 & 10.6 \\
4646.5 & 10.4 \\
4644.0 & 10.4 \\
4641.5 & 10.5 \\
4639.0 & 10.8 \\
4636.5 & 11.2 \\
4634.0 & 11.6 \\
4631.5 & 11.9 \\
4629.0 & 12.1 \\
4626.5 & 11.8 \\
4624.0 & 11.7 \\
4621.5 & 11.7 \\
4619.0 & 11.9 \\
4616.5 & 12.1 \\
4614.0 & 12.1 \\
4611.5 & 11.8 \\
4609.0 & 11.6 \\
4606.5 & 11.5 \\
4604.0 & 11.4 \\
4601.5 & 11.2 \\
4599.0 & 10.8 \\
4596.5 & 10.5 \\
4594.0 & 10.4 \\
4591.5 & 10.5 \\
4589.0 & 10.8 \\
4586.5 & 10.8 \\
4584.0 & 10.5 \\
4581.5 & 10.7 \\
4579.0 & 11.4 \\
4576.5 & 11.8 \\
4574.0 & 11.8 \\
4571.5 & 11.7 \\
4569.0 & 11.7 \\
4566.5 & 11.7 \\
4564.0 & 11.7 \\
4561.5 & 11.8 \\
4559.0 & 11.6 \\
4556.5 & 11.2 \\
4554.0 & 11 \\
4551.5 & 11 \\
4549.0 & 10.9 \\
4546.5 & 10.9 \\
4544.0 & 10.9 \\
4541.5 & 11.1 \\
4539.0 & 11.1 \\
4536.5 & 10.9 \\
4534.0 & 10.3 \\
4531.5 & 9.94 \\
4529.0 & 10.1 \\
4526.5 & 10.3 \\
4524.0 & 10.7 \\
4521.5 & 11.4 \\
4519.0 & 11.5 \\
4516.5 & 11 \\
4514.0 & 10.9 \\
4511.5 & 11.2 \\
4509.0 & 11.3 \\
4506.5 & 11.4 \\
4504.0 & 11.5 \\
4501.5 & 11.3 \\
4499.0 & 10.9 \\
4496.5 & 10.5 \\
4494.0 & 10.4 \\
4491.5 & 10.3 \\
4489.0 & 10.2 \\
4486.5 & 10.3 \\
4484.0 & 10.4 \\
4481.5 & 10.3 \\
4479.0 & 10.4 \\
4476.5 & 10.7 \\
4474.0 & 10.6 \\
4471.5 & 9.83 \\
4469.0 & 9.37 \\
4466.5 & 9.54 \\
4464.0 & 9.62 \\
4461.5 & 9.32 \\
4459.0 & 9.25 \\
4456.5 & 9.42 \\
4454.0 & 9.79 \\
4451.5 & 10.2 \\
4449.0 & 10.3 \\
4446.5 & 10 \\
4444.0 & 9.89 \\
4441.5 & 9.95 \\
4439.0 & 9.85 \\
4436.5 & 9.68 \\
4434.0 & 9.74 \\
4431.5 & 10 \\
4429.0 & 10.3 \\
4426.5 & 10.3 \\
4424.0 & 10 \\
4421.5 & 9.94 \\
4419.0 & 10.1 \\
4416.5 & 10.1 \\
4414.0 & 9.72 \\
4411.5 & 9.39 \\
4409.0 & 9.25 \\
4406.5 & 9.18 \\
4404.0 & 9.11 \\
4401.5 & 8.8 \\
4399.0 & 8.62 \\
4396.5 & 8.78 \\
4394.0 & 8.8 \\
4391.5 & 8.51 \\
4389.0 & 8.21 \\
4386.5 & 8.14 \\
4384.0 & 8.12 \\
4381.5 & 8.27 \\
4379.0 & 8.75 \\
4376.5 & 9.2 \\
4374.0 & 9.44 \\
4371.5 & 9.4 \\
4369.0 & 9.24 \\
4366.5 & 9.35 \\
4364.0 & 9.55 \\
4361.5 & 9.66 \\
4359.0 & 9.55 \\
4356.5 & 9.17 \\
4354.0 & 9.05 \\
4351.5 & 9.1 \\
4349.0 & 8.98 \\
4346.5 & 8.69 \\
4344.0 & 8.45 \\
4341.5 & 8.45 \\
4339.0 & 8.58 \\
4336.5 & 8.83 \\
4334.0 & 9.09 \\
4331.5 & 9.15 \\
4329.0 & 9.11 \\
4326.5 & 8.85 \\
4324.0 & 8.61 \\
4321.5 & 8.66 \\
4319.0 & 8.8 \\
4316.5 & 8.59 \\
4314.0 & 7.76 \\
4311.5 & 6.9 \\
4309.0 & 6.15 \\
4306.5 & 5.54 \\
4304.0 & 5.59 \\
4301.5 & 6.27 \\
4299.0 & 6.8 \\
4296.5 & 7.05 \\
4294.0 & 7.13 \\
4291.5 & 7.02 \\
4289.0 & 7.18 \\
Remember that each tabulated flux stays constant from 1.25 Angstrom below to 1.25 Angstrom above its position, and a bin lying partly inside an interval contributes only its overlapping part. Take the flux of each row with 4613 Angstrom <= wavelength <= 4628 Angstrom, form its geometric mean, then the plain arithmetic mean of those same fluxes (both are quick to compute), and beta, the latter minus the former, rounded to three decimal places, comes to 0.001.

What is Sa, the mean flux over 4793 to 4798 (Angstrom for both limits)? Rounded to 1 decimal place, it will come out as 12.1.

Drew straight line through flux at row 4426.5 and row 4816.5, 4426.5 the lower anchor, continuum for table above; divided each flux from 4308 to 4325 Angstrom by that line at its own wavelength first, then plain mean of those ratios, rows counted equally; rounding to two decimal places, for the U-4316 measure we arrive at 0.81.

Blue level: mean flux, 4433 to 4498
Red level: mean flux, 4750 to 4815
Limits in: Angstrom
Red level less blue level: 1.9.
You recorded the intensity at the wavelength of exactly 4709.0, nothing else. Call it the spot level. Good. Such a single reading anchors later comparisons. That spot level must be 10.5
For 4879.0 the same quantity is 11.5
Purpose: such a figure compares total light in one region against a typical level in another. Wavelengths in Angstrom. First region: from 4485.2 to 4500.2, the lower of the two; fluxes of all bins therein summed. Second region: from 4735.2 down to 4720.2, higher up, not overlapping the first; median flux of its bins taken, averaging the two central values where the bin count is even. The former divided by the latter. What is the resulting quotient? 5.47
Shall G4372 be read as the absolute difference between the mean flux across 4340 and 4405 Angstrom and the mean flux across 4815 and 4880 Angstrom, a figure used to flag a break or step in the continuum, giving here 2.3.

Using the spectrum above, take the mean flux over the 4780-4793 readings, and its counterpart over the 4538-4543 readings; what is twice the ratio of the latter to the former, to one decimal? 1.9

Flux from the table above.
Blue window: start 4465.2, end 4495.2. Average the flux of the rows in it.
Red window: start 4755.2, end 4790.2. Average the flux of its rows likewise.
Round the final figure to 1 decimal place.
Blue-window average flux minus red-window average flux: -1.7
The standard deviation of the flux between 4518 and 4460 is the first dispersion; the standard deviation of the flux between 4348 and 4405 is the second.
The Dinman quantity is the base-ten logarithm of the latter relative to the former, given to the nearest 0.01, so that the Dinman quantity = -0.14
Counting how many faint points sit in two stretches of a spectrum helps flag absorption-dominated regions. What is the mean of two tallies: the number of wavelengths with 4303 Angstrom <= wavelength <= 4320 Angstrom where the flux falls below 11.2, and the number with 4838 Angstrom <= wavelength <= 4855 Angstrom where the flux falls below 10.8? 3.5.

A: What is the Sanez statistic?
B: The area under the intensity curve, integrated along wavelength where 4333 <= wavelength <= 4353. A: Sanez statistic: 175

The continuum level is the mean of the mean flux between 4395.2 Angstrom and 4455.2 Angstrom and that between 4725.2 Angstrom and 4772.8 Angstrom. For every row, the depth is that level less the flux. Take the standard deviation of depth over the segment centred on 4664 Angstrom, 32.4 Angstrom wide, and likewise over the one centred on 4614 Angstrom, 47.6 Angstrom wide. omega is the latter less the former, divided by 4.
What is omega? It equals 0.046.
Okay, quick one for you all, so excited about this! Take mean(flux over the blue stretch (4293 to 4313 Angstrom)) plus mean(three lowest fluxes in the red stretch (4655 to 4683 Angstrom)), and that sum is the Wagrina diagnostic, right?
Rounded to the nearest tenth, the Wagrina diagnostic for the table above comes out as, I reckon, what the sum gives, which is 16.9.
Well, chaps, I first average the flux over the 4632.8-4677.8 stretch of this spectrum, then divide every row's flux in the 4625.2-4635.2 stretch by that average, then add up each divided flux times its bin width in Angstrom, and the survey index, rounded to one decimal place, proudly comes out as 10.9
